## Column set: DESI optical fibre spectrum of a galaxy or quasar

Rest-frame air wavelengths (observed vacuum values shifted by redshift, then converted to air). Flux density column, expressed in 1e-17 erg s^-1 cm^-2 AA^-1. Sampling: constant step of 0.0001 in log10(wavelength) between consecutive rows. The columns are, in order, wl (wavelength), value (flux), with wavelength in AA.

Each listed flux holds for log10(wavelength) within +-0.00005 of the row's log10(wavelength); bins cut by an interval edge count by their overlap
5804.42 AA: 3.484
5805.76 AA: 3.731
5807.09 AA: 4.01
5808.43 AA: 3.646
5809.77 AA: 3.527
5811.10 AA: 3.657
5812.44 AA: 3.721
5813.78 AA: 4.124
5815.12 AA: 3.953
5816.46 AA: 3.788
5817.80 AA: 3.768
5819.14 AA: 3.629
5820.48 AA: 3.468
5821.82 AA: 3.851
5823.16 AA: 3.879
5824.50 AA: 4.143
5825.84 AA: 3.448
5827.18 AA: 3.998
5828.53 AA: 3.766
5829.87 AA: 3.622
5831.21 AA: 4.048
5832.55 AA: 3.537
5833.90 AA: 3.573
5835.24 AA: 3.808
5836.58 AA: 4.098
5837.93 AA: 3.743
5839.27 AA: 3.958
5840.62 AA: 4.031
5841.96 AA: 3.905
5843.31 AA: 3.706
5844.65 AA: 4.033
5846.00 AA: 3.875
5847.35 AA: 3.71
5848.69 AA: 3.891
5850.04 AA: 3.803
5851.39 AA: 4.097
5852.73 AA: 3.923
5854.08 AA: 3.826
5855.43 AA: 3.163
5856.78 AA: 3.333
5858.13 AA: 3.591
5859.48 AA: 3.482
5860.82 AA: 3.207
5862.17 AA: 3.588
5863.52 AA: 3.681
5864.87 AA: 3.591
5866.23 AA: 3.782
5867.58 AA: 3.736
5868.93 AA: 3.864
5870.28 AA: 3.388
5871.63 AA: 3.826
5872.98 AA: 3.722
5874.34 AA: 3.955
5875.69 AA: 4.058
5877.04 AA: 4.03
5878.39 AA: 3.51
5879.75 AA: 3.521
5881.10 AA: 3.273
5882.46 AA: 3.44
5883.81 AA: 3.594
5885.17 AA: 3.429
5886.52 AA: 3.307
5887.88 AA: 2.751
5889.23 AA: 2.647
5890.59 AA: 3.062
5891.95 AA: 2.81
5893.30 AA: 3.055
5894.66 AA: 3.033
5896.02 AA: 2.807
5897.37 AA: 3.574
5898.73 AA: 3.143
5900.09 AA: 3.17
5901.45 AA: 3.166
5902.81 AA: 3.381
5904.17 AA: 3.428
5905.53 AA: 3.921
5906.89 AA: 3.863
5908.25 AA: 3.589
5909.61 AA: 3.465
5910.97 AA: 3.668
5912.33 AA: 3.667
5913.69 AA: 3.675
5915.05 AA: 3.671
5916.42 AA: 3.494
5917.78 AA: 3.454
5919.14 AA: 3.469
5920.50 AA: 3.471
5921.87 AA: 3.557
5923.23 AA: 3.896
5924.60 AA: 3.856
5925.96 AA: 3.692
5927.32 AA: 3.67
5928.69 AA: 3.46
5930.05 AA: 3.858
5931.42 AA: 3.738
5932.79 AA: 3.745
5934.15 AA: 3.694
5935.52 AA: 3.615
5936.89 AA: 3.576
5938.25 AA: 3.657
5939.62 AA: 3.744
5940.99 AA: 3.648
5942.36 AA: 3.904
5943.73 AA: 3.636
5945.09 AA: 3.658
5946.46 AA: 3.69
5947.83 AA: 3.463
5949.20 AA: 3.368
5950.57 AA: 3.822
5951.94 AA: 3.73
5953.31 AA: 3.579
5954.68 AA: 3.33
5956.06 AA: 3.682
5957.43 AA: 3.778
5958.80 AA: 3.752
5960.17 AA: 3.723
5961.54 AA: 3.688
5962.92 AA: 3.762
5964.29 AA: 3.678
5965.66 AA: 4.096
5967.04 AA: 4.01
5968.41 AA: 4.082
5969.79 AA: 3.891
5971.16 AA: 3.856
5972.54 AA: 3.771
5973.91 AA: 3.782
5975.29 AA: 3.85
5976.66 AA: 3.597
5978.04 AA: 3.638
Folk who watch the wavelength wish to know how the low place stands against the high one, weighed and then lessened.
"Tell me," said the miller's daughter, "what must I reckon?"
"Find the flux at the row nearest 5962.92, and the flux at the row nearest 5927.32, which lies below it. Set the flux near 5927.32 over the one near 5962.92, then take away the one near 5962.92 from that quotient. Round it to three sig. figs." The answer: -2.79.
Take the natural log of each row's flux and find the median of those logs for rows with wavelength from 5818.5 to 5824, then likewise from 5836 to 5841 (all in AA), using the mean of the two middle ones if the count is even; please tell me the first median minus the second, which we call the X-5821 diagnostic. -0.066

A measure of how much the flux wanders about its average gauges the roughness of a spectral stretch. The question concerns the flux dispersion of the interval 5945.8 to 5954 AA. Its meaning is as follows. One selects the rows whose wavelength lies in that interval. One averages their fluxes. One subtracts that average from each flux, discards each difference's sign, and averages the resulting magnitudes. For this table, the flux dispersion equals 0.14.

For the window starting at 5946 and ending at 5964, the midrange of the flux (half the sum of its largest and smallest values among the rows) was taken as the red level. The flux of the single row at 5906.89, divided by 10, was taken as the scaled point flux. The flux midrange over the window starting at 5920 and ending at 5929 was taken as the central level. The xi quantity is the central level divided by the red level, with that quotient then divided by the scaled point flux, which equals 2.66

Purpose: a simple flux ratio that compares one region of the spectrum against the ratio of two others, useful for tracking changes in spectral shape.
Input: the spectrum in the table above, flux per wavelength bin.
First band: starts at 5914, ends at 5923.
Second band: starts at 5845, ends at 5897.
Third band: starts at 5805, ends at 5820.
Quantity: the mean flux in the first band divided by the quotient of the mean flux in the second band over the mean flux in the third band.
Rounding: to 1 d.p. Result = 3.8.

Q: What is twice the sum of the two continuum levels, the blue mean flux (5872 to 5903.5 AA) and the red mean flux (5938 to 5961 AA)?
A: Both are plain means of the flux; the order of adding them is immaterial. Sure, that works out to 14.0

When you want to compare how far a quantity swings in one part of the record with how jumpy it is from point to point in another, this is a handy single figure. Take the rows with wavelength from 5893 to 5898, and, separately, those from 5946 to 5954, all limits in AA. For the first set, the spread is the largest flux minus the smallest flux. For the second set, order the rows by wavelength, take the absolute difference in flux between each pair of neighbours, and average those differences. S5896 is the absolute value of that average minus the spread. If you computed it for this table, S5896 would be 0.56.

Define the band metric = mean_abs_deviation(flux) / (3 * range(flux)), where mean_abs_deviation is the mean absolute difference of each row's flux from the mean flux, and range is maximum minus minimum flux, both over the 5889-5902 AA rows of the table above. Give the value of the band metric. 0.064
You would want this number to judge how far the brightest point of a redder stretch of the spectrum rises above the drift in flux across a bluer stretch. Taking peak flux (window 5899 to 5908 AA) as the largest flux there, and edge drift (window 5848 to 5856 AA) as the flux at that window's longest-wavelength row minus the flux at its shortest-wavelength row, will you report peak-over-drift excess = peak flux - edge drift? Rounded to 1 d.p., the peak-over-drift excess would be 4.6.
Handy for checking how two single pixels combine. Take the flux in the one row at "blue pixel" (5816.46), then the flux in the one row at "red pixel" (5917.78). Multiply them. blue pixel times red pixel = 13.1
